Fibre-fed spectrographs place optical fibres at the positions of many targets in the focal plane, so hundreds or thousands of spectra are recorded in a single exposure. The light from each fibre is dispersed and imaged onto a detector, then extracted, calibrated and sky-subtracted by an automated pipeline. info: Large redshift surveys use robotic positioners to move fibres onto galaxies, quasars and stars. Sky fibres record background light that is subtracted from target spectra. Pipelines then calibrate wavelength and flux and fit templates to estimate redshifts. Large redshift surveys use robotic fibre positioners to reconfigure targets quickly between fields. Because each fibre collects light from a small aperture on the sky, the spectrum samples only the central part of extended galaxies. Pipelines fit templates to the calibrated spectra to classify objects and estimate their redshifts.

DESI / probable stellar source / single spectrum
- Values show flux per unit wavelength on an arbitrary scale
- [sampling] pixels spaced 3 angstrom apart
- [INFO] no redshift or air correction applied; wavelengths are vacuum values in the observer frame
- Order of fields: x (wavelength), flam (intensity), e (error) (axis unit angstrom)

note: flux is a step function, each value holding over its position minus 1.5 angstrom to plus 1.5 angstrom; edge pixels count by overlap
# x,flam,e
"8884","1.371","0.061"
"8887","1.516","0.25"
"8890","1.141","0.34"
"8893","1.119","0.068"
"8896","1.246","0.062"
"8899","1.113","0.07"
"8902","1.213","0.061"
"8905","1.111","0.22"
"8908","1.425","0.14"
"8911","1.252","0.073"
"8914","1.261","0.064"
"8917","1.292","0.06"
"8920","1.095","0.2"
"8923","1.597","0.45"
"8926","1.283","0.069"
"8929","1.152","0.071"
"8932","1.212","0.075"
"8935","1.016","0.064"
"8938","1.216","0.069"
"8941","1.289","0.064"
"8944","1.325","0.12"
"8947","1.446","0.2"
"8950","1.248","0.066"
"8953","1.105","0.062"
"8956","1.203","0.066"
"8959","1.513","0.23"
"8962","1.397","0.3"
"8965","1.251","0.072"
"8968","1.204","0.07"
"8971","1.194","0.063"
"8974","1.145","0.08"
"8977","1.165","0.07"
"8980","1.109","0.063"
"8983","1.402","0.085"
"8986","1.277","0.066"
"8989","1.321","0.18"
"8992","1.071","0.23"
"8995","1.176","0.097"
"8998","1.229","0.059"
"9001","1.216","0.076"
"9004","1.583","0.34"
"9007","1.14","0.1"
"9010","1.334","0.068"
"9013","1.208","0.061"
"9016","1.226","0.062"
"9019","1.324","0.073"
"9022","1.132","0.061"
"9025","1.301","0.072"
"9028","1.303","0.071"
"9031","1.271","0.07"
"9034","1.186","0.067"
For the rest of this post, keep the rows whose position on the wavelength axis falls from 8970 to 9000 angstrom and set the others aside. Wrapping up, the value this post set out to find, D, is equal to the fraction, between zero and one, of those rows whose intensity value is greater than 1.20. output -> 0.40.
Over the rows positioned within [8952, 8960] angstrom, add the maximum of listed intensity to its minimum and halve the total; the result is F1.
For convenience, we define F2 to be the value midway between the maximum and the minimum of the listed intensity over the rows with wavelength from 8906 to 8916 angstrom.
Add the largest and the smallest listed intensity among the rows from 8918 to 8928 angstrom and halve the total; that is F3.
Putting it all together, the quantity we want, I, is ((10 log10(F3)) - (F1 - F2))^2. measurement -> 1.74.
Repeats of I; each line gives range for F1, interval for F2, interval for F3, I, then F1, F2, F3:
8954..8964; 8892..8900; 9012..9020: 0.72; 1.36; 1.18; 1.27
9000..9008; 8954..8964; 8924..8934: 0.72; 1.36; 1.36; 1.22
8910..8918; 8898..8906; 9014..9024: 0.61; 1.27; 1.16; 1.23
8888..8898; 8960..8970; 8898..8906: 0.59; 1.18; 1.30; 1.16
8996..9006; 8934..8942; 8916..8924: 1.09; 1.40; 1.15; 1.35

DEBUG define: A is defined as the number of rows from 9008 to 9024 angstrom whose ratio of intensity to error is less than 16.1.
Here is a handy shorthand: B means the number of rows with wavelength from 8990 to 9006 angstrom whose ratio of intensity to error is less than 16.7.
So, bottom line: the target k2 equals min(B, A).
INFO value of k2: 0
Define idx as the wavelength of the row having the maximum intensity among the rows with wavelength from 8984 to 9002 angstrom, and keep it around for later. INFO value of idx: 8989 angstrom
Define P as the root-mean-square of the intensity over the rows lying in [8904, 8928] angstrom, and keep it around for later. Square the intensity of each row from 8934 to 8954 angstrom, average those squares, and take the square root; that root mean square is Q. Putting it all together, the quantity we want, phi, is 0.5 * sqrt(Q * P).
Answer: 0.635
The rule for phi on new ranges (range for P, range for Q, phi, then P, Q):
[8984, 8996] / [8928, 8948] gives 0.614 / 1.22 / 1.24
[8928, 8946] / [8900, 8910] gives 0.615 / 1.21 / 1.26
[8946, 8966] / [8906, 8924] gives 0.661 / 1.32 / 1.33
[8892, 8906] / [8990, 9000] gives 0.581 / 1.16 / 1.16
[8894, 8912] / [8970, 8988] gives 0.613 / 1.23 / 1.22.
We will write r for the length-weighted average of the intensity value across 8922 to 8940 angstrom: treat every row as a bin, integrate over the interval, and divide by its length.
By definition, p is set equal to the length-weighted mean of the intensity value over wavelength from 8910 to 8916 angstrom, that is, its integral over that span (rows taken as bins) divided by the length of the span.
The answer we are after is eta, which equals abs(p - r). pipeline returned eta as 0.022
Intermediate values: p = 1.26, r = 1.24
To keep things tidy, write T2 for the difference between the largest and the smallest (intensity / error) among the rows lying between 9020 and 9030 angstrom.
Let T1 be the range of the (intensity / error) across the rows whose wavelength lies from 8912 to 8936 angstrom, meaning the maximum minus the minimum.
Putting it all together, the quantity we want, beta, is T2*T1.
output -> 9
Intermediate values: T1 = 18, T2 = 0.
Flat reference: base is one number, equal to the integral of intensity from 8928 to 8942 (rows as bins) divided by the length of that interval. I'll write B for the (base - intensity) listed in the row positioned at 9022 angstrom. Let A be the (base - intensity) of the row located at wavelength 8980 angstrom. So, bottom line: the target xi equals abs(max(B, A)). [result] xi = 0.06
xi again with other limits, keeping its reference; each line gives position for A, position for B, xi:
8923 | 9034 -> 0.01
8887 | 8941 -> 0.12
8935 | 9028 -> 0.16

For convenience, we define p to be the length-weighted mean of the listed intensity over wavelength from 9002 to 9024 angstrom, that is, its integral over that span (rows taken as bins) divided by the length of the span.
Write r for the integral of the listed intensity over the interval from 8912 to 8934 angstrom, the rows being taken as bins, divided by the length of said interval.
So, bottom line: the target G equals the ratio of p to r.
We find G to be 1.01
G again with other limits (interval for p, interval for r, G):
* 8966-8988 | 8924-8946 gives 0.99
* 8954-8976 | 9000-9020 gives 0.98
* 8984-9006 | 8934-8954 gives 1.02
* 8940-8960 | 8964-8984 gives 1.08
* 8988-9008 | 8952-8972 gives 0.98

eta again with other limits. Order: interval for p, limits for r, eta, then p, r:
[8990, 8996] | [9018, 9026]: 0.109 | 1.14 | 1.24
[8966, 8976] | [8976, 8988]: 0.061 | 1.18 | 1.24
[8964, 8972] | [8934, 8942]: 0.039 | 1.22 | 1.18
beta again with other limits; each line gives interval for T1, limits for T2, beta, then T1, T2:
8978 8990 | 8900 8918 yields 198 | 12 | 16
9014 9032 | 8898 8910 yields 25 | 2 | 15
